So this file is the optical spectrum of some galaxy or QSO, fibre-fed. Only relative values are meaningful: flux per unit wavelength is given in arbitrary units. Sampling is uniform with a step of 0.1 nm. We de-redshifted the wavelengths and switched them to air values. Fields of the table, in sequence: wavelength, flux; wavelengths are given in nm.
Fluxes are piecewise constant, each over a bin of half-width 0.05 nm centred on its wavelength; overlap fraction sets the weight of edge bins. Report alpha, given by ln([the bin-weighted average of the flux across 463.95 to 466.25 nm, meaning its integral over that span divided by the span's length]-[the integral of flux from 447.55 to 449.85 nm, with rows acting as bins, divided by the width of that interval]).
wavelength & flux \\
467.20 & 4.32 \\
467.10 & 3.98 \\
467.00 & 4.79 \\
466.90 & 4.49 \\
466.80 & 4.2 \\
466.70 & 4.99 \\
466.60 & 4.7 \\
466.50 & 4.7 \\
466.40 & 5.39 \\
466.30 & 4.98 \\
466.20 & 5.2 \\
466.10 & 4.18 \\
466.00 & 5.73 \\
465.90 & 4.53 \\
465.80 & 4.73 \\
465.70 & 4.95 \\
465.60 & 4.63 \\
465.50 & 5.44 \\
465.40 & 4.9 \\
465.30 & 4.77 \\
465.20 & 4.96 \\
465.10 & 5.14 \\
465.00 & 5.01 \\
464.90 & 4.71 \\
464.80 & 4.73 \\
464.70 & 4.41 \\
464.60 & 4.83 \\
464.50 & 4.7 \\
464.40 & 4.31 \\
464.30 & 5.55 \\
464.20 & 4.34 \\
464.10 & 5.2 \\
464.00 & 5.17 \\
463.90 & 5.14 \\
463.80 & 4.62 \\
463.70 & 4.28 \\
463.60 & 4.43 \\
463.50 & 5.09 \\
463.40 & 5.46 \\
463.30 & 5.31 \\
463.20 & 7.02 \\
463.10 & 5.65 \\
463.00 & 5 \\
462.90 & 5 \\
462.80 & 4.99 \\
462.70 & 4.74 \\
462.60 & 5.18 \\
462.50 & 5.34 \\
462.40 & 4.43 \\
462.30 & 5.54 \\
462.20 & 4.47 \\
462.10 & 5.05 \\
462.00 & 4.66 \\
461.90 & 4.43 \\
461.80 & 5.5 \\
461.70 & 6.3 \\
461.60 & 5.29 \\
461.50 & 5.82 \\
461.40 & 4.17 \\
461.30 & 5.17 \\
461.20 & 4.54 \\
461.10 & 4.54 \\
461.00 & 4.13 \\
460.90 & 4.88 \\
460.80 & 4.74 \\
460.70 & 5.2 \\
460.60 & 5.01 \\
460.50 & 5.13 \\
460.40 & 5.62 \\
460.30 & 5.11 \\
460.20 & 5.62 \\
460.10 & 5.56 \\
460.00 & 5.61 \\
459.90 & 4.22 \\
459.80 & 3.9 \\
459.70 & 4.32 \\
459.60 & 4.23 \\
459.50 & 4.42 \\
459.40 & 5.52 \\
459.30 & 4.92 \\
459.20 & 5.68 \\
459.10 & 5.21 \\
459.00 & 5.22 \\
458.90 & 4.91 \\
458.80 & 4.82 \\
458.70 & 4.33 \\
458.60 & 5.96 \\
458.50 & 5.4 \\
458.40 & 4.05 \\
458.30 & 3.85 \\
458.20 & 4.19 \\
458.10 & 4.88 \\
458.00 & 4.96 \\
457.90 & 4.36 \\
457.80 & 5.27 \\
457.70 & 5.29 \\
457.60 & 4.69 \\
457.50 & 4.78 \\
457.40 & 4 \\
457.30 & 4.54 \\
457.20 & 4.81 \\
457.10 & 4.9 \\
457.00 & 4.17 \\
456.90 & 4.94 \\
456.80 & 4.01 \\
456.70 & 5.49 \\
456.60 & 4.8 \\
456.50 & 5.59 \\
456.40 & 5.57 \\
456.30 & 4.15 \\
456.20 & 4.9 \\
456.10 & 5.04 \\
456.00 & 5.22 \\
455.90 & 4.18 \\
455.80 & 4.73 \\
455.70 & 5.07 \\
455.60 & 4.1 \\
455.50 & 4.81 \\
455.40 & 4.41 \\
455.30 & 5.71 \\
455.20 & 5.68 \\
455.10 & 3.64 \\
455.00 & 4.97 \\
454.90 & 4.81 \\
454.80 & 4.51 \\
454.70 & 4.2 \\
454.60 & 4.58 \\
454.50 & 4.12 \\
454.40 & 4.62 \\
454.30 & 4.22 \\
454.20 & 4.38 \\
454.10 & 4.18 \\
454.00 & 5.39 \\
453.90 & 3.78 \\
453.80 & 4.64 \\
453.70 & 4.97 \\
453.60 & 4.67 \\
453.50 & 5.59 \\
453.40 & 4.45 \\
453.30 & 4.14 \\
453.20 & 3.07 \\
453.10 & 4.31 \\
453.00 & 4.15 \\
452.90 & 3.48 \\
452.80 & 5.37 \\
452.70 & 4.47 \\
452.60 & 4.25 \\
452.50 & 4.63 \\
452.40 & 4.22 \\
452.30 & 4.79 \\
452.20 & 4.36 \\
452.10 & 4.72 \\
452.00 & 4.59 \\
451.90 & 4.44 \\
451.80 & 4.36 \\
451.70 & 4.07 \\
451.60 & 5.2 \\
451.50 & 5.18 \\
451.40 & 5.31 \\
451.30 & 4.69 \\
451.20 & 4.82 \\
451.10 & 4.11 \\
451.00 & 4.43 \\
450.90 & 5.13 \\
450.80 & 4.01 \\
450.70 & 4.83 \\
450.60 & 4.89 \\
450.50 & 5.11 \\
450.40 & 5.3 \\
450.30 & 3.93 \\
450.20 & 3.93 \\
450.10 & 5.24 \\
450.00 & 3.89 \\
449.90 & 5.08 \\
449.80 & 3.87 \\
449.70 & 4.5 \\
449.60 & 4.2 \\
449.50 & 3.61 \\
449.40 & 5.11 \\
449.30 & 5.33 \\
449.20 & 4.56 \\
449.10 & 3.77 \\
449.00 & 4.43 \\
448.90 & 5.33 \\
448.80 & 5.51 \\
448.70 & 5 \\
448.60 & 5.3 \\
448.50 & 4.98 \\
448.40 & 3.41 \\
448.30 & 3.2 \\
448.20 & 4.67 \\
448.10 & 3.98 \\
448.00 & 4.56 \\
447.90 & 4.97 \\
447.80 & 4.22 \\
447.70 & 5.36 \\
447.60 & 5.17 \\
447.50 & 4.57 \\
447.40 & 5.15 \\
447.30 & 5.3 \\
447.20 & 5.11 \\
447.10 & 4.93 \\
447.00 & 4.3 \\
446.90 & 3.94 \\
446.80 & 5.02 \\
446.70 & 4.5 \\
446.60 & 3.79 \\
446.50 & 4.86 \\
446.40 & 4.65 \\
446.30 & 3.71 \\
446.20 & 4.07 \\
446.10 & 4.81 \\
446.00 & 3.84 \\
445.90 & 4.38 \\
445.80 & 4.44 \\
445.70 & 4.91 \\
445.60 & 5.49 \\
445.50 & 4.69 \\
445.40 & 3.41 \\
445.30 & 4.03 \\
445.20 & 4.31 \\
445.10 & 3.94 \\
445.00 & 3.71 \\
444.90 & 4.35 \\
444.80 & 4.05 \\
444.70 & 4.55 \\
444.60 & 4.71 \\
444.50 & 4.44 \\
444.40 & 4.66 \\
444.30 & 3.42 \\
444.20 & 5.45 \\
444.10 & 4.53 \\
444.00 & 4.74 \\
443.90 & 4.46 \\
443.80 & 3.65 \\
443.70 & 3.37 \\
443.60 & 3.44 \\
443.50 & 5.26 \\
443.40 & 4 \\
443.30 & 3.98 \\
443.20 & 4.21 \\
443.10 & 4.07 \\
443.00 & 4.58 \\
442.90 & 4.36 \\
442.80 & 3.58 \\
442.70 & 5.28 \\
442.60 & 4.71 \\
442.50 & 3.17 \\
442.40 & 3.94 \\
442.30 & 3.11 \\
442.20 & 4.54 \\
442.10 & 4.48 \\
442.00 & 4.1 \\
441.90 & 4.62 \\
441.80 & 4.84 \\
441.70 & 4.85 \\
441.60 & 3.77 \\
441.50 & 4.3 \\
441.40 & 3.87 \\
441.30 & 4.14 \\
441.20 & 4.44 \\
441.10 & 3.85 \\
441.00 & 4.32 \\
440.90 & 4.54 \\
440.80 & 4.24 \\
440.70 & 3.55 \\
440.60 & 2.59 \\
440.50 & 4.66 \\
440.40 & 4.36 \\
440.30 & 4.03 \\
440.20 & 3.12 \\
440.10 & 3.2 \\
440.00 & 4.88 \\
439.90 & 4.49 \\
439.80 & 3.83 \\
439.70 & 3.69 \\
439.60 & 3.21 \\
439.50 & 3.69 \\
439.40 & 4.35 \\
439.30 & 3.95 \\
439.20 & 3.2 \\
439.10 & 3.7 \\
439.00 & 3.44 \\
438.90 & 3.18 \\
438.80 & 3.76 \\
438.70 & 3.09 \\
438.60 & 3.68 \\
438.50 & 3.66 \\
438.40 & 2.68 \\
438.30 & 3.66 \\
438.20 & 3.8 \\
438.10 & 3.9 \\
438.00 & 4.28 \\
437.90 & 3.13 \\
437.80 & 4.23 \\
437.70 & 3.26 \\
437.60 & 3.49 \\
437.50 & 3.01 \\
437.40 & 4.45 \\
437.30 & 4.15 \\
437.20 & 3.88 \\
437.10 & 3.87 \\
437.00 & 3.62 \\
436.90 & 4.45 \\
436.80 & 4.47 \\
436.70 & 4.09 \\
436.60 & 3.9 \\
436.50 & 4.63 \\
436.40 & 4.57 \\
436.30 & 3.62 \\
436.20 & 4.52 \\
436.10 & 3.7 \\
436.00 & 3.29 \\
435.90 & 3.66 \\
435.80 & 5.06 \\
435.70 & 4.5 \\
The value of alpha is -1.18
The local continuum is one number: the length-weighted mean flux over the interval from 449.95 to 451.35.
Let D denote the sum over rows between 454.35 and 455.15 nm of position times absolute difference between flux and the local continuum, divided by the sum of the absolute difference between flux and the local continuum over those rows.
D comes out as 454.87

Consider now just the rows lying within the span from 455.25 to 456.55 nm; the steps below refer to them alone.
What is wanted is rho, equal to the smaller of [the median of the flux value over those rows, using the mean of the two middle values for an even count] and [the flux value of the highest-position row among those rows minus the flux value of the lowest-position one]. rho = -0.1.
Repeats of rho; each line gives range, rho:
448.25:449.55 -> 0.4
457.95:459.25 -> 0.7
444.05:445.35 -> -0.5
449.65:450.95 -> 0.6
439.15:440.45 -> 1.2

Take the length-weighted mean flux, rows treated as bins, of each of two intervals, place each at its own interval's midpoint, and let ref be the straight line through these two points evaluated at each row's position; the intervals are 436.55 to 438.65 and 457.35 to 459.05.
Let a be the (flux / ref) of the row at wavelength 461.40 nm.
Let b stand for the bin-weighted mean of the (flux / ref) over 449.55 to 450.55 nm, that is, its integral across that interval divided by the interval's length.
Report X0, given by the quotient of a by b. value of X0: 0.83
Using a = 0.85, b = 1.03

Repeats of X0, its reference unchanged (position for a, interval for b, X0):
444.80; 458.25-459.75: 0.97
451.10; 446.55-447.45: 0.84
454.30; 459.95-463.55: 0.88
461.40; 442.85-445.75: 0.81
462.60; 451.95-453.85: 1.05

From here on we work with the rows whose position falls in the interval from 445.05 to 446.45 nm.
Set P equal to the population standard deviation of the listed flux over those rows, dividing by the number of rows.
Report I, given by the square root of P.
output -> 0.728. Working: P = 0.530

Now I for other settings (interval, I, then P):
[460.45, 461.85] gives 0.762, 0.581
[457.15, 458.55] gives 0.696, 0.484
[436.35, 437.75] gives 0.699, 0.489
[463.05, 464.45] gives 0.839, 0.704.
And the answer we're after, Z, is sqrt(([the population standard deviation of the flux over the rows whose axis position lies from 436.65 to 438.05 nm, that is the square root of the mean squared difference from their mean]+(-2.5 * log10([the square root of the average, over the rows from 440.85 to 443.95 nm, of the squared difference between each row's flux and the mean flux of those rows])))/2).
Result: 0.761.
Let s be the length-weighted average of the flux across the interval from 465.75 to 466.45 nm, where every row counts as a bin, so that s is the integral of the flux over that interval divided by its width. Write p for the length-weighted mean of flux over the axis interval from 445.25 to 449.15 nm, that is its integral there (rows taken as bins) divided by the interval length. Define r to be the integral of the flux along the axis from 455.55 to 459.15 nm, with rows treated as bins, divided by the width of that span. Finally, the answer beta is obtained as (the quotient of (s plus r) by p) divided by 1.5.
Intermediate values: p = 4.56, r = 4.79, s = 4.96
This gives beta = 1.43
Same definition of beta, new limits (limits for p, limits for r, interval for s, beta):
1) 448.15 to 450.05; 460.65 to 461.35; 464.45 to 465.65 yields 1.42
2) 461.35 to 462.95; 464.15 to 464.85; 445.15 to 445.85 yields 1.21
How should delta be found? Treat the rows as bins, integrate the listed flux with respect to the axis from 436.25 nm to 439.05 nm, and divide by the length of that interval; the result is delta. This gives 3.78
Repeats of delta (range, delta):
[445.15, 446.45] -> 4.36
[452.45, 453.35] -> 4.21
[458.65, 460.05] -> 4.81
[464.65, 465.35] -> 4.82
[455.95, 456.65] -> 5.04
